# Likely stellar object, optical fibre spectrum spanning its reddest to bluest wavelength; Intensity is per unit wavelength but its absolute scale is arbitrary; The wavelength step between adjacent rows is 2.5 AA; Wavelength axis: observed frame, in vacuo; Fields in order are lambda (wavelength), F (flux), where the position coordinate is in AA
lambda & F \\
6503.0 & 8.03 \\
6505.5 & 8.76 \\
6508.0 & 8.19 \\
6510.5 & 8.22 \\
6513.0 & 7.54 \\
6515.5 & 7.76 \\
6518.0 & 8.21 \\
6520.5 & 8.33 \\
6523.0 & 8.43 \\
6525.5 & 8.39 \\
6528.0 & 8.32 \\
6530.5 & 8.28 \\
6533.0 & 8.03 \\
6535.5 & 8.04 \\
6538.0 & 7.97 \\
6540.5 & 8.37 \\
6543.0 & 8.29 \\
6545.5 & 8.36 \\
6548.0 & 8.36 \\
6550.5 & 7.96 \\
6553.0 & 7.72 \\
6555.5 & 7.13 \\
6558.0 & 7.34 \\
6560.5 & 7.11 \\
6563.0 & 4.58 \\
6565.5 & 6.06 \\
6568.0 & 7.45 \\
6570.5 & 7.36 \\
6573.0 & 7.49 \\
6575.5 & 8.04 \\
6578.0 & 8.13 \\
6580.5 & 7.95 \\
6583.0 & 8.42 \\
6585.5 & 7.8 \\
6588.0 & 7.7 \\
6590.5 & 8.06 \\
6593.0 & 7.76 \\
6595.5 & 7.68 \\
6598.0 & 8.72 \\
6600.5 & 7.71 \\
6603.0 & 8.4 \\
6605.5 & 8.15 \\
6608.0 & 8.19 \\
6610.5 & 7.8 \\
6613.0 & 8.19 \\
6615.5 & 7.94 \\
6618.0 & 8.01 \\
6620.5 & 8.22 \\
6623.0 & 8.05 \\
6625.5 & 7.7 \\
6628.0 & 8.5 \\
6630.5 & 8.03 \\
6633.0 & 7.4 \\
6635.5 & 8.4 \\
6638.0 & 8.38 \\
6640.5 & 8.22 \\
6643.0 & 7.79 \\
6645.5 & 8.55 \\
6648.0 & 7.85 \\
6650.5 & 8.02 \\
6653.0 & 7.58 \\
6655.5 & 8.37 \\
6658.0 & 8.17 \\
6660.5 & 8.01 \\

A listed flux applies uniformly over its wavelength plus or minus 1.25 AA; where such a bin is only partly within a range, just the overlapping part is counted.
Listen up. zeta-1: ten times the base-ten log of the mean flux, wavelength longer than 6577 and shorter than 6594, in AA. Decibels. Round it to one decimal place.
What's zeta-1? 9.0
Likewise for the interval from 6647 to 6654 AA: 8.9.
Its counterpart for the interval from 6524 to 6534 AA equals 9.2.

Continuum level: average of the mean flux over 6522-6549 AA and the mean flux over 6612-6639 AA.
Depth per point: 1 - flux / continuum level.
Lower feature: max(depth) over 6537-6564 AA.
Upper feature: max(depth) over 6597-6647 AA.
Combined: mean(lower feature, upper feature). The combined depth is 0.27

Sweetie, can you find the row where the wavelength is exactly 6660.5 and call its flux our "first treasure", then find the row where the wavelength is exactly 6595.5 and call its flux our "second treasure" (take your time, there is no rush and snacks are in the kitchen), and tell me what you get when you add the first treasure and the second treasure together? 15.7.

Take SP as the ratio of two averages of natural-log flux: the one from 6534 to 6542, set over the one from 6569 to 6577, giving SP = 1.03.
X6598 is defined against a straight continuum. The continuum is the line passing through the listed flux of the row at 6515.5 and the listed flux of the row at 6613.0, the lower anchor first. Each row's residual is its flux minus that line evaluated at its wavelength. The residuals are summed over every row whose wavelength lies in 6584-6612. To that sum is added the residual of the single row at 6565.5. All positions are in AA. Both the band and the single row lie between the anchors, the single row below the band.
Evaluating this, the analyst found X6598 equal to -3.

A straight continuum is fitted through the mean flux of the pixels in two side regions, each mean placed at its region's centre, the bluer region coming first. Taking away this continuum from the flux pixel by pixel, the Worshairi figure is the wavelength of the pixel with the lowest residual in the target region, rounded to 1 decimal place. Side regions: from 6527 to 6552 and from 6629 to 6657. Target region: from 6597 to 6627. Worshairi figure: 6600.5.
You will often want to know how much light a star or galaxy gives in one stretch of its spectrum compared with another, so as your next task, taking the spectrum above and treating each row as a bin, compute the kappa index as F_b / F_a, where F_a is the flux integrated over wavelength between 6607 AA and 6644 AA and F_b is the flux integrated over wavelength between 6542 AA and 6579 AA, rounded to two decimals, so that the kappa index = 0.92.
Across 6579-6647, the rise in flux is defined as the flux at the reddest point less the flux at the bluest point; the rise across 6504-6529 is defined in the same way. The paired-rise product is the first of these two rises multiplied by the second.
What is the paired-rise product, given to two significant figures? -0.26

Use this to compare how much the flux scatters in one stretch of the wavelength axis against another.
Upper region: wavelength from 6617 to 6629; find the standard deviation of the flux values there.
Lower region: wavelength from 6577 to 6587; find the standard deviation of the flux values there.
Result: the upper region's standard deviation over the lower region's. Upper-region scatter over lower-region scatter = 1.1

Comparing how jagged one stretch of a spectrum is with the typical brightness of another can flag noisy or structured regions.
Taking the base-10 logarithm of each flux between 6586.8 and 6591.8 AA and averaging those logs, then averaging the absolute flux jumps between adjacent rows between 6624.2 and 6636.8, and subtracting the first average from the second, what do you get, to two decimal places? -0.17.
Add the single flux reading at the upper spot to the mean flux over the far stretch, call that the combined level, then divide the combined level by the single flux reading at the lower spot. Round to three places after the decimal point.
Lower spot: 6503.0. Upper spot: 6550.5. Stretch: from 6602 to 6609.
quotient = 2.018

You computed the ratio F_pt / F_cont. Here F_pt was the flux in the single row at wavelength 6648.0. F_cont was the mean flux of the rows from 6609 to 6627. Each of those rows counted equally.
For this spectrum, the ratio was 0.98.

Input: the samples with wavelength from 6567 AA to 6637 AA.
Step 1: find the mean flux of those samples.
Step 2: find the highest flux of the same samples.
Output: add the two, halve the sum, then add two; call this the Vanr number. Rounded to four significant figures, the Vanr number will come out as 10.35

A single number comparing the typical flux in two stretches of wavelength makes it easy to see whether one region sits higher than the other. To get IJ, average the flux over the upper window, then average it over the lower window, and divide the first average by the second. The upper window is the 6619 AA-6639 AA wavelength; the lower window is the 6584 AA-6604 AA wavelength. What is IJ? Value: 1.013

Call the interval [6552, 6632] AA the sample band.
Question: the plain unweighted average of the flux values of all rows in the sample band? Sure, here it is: 7.73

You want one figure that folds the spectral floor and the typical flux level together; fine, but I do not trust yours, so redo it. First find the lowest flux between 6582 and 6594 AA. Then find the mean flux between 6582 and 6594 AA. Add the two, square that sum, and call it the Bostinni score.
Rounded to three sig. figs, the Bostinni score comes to 245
